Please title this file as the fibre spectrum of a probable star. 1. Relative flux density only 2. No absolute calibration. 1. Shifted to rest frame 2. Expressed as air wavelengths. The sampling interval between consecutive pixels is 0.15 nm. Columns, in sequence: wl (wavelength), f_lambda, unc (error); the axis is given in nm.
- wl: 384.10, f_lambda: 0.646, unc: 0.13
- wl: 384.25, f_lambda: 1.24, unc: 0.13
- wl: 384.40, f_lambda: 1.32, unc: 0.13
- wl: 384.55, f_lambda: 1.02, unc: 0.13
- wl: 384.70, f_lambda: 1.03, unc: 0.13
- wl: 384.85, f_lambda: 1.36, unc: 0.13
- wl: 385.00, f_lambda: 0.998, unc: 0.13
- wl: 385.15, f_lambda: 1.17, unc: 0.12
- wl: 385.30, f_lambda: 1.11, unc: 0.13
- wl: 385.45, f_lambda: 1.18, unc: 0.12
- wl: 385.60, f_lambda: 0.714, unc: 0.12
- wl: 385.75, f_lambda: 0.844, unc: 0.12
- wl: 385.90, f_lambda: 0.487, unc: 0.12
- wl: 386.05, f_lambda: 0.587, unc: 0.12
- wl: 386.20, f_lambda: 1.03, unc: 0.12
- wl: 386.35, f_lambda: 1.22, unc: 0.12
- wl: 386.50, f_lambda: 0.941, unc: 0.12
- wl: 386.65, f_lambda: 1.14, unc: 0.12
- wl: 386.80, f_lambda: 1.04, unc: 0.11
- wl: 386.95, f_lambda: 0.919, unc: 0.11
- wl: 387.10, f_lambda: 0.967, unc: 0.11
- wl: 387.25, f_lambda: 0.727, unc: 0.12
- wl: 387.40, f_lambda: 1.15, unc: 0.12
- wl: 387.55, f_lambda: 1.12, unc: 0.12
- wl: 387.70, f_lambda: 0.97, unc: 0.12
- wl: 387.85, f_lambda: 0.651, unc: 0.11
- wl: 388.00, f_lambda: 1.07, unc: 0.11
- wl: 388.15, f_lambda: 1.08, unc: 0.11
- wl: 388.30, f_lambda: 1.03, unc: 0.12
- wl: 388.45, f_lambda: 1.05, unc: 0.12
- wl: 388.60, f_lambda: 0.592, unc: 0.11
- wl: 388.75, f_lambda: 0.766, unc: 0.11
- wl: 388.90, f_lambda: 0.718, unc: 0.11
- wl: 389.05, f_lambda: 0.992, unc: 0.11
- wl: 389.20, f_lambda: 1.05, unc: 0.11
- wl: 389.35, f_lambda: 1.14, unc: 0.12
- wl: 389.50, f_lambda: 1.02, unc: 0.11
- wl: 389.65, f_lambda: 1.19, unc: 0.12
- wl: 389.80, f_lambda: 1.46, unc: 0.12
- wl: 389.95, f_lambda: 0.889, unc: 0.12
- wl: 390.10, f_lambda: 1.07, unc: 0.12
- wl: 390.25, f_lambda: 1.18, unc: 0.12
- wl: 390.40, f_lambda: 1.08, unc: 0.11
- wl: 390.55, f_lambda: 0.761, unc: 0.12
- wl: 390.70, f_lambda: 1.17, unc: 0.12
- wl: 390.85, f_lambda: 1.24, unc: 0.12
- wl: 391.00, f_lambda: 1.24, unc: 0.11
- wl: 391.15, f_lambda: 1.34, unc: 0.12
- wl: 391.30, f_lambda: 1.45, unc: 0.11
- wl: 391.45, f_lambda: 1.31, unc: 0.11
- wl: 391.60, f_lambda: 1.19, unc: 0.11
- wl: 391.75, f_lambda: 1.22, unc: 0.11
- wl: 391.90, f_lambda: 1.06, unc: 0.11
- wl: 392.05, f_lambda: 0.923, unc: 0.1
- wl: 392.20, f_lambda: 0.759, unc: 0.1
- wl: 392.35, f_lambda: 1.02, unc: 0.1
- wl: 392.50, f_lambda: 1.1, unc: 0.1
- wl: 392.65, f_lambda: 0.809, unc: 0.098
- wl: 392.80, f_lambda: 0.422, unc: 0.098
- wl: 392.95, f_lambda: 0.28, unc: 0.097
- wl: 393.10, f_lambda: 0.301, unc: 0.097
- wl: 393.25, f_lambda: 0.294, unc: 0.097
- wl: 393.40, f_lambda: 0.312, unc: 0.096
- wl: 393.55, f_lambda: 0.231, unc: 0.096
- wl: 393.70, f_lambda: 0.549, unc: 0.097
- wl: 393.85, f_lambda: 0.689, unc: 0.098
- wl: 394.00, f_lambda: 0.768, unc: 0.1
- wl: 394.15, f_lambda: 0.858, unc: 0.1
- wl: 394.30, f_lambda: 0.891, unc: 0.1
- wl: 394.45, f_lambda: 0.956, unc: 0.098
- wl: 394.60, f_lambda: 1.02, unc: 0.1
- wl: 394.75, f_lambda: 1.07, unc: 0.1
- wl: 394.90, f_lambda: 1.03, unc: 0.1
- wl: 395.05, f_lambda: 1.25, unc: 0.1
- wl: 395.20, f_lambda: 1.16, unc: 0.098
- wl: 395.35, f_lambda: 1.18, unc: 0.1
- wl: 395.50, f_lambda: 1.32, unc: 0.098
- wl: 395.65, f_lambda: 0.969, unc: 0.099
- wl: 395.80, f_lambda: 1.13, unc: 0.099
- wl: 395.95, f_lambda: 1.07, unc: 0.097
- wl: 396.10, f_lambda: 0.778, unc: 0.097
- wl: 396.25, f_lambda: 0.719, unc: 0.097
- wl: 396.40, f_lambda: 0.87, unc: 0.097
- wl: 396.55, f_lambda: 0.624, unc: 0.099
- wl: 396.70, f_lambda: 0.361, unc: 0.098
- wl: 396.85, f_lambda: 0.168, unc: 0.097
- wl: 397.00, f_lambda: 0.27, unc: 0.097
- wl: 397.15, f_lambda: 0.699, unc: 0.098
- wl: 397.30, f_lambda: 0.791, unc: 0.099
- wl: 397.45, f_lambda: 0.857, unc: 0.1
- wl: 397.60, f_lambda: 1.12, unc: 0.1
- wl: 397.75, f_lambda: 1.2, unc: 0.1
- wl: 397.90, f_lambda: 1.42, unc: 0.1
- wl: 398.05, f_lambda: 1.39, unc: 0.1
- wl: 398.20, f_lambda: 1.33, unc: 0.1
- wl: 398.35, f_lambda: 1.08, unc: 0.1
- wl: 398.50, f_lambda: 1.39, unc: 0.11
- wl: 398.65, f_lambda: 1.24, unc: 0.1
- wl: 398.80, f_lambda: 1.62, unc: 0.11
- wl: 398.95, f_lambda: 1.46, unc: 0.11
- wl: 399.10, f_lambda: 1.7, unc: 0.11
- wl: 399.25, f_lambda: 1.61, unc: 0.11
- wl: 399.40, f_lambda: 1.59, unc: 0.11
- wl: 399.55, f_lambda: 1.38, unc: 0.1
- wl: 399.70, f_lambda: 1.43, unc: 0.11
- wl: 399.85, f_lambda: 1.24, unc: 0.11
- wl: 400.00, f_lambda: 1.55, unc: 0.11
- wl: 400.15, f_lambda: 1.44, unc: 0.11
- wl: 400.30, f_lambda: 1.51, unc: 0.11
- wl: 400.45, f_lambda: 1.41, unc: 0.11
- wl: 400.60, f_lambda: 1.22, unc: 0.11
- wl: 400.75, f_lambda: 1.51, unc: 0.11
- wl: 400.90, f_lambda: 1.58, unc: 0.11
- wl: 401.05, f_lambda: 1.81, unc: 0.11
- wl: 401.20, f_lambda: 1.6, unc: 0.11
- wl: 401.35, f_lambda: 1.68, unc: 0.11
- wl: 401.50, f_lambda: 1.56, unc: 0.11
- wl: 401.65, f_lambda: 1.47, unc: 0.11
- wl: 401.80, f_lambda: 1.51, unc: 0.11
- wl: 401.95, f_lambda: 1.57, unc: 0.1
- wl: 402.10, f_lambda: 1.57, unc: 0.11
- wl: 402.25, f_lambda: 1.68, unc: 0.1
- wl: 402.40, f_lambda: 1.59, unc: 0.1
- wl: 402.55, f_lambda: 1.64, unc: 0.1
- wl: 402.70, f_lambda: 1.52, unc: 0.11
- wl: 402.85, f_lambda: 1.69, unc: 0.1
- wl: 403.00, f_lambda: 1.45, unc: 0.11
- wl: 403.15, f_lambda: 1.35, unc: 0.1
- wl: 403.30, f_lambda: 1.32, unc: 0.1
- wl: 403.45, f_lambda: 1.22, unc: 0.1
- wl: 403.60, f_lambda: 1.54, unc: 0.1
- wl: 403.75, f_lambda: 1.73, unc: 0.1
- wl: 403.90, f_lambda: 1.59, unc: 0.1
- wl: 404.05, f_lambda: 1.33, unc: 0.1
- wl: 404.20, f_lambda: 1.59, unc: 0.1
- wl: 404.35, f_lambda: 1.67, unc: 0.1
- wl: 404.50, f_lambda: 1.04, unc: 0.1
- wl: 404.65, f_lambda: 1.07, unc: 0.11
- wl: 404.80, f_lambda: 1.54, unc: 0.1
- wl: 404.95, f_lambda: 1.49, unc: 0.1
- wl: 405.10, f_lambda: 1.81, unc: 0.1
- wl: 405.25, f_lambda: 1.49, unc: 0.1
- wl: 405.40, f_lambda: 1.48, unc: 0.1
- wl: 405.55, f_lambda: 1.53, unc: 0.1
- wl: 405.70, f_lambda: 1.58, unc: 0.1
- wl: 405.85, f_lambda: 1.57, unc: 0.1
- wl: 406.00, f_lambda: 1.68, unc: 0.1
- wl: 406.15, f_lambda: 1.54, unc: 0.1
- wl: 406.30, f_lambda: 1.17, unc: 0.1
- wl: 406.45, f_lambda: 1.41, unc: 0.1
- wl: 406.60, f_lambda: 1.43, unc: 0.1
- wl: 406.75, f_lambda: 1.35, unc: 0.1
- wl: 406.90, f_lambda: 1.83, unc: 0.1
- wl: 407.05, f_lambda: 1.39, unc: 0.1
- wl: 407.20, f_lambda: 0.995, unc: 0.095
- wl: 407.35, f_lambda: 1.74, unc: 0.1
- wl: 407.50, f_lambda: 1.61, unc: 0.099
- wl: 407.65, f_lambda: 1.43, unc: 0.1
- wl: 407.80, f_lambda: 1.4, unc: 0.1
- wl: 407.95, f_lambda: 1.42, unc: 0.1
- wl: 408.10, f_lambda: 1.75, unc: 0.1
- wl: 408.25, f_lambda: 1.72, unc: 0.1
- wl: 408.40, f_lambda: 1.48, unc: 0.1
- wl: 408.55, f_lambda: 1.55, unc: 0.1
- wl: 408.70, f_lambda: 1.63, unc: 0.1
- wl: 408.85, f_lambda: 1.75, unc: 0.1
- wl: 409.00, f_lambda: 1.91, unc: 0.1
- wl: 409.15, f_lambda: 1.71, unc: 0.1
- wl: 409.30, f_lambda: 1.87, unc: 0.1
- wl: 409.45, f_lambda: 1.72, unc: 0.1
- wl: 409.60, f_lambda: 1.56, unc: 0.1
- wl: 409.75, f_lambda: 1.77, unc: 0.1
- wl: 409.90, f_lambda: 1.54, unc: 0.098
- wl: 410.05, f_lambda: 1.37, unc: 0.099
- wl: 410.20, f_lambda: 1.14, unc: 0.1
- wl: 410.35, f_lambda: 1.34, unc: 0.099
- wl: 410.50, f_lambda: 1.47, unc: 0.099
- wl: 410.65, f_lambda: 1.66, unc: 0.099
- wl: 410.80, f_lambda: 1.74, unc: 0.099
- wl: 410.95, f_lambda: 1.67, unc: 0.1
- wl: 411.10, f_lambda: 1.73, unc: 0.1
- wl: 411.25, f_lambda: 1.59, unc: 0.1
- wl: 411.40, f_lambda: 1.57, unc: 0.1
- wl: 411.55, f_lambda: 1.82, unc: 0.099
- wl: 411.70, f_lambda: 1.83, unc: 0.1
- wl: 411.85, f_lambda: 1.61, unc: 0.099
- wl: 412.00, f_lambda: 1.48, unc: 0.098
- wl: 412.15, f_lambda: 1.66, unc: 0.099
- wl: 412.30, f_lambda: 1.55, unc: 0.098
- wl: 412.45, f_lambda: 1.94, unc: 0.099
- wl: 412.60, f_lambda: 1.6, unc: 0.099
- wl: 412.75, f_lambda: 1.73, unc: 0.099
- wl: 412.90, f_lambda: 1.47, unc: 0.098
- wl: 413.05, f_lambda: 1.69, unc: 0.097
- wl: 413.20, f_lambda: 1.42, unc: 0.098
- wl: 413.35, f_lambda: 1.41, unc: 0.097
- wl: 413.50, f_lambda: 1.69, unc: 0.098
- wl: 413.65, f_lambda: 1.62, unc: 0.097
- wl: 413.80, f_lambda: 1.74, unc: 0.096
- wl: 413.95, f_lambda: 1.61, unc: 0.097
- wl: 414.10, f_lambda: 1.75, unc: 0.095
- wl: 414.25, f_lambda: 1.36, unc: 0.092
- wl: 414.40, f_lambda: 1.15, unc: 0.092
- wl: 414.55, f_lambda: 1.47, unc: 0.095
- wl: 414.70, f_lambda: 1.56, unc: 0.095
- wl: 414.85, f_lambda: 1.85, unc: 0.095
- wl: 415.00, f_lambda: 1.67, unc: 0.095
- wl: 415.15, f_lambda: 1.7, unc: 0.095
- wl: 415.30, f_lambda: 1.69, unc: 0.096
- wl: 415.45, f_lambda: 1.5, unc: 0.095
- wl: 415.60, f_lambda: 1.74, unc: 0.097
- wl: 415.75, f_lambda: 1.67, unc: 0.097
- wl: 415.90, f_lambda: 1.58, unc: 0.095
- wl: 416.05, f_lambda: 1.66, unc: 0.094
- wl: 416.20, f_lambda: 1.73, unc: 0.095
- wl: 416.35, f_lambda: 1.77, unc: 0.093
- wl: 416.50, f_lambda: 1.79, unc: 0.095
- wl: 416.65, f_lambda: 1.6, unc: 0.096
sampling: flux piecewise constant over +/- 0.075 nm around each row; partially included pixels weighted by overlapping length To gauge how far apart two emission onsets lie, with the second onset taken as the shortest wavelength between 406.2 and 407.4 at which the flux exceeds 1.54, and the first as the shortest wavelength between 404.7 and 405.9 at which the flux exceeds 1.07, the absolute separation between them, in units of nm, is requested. 2.10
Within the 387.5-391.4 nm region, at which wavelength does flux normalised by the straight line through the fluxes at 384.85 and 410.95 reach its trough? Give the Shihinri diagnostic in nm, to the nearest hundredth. 388.60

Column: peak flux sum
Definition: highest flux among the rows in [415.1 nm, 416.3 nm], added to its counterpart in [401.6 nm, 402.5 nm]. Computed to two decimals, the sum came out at 3.42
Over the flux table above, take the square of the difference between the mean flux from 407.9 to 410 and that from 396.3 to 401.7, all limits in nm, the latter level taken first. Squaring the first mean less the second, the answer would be 0.17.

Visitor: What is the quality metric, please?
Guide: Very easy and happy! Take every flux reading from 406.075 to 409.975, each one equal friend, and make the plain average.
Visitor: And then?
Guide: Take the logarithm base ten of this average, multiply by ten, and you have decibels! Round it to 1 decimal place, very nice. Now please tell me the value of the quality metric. 1.9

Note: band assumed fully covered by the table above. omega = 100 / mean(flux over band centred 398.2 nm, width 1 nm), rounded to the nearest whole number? 77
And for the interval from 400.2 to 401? 69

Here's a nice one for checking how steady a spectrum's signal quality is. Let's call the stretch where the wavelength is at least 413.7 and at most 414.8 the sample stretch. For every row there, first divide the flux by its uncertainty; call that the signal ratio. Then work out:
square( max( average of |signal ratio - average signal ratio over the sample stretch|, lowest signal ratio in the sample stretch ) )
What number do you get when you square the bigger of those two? 156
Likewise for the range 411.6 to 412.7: 228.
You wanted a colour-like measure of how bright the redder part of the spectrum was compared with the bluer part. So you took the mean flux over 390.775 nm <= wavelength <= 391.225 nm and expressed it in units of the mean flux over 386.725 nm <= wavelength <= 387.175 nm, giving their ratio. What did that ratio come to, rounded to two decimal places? 1.31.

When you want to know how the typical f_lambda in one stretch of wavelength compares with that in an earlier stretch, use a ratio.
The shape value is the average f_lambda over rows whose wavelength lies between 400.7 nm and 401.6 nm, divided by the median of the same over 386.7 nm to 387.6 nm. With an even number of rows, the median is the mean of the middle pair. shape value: 1.6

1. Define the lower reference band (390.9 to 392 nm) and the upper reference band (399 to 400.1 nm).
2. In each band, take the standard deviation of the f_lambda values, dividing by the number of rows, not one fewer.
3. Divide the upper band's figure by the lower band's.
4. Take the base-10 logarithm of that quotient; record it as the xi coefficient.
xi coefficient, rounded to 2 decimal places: 0.11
